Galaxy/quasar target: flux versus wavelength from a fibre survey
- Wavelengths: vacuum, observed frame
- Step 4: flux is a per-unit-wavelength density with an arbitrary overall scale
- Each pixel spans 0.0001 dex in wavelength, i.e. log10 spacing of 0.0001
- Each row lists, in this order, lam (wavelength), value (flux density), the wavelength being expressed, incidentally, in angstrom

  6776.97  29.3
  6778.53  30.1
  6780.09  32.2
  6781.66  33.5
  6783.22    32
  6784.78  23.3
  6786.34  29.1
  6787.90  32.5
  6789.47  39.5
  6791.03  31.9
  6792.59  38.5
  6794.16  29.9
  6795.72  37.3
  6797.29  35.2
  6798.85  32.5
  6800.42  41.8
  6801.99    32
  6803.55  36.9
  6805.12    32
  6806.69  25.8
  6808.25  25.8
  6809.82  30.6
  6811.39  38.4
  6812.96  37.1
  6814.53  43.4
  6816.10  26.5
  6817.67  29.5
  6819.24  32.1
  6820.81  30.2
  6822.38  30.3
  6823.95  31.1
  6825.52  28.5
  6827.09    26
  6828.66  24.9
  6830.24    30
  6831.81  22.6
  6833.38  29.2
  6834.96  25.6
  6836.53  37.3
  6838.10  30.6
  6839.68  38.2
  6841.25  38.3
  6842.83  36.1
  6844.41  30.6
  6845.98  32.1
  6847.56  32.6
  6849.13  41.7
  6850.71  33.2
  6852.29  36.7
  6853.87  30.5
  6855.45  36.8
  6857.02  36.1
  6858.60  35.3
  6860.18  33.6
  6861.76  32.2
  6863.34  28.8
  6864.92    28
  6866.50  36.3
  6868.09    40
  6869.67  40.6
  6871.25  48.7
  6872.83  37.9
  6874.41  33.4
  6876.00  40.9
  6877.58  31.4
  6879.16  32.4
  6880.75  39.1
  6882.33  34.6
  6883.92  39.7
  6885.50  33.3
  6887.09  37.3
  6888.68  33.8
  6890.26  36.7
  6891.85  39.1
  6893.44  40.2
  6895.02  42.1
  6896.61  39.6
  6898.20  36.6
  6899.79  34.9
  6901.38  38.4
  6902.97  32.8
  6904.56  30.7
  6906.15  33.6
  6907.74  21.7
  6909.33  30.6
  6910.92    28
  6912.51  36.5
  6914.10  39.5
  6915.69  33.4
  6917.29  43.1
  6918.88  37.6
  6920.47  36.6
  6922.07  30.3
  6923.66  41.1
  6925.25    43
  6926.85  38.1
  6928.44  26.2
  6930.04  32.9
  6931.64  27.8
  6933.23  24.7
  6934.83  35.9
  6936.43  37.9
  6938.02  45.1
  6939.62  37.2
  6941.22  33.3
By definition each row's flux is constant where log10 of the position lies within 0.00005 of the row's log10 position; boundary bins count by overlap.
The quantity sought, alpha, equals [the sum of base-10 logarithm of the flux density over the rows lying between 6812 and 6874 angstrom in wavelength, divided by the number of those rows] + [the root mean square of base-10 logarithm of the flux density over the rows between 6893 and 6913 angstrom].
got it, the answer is 3.05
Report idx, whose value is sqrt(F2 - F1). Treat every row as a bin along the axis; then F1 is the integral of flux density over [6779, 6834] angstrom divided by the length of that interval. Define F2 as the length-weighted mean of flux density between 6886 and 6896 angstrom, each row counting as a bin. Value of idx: 2.51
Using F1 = 31.8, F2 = 38.1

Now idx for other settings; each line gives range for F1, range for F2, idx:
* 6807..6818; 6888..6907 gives 1.91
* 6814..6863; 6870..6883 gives 2.29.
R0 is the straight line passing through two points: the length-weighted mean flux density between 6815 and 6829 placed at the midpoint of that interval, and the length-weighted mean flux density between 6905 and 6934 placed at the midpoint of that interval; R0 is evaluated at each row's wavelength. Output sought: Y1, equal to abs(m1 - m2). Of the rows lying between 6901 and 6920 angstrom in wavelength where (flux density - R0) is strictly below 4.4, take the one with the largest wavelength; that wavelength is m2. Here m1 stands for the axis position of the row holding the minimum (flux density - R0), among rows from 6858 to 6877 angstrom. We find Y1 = 54.0 angstrom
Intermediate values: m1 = 6864.92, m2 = 6918.88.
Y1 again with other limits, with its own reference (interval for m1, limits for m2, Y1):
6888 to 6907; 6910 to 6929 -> 23.9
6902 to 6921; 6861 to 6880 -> 28.6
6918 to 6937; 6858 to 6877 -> 58.8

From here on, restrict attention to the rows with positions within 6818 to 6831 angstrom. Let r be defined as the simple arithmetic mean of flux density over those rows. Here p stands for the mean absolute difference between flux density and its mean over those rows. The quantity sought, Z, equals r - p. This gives 27.1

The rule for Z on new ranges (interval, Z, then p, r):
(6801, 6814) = 28.5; 3.9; 32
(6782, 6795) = 28.5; 3.6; 32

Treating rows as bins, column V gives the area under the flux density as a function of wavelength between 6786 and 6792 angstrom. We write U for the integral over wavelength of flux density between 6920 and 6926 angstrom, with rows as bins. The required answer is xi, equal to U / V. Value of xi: 1.12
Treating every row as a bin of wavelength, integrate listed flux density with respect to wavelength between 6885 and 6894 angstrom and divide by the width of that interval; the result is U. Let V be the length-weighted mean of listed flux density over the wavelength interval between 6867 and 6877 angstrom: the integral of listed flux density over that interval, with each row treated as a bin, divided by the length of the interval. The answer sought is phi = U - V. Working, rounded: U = 36.7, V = 39.9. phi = -3.2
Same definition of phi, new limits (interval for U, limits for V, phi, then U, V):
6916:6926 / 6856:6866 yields 5.8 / 38.3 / 32.6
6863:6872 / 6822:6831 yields 9.0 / 37.4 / 28.4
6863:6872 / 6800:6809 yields 5.4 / 37.4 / 32.0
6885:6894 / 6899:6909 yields 4.8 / 36.7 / 31.9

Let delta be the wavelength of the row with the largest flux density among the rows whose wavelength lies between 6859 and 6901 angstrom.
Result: 6871.25 angstrom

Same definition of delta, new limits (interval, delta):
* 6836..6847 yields 6841.25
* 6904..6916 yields 6914.10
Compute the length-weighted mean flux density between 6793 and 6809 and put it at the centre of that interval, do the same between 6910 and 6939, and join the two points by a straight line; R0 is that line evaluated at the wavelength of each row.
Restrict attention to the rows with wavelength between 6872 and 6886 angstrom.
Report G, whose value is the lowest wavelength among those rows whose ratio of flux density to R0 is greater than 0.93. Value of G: 6872.83 angstrom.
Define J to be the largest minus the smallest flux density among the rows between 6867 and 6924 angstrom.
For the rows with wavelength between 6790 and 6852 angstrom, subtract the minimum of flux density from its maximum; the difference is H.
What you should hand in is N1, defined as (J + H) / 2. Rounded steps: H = 20.8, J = 27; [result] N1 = 24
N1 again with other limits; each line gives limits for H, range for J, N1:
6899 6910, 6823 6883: 21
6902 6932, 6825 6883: 24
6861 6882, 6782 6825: 20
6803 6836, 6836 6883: 21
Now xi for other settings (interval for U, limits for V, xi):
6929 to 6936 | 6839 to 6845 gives 0.99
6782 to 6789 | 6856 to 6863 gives 0.88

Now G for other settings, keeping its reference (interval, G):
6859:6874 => 6860.18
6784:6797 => 6787.90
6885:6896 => 6885.50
